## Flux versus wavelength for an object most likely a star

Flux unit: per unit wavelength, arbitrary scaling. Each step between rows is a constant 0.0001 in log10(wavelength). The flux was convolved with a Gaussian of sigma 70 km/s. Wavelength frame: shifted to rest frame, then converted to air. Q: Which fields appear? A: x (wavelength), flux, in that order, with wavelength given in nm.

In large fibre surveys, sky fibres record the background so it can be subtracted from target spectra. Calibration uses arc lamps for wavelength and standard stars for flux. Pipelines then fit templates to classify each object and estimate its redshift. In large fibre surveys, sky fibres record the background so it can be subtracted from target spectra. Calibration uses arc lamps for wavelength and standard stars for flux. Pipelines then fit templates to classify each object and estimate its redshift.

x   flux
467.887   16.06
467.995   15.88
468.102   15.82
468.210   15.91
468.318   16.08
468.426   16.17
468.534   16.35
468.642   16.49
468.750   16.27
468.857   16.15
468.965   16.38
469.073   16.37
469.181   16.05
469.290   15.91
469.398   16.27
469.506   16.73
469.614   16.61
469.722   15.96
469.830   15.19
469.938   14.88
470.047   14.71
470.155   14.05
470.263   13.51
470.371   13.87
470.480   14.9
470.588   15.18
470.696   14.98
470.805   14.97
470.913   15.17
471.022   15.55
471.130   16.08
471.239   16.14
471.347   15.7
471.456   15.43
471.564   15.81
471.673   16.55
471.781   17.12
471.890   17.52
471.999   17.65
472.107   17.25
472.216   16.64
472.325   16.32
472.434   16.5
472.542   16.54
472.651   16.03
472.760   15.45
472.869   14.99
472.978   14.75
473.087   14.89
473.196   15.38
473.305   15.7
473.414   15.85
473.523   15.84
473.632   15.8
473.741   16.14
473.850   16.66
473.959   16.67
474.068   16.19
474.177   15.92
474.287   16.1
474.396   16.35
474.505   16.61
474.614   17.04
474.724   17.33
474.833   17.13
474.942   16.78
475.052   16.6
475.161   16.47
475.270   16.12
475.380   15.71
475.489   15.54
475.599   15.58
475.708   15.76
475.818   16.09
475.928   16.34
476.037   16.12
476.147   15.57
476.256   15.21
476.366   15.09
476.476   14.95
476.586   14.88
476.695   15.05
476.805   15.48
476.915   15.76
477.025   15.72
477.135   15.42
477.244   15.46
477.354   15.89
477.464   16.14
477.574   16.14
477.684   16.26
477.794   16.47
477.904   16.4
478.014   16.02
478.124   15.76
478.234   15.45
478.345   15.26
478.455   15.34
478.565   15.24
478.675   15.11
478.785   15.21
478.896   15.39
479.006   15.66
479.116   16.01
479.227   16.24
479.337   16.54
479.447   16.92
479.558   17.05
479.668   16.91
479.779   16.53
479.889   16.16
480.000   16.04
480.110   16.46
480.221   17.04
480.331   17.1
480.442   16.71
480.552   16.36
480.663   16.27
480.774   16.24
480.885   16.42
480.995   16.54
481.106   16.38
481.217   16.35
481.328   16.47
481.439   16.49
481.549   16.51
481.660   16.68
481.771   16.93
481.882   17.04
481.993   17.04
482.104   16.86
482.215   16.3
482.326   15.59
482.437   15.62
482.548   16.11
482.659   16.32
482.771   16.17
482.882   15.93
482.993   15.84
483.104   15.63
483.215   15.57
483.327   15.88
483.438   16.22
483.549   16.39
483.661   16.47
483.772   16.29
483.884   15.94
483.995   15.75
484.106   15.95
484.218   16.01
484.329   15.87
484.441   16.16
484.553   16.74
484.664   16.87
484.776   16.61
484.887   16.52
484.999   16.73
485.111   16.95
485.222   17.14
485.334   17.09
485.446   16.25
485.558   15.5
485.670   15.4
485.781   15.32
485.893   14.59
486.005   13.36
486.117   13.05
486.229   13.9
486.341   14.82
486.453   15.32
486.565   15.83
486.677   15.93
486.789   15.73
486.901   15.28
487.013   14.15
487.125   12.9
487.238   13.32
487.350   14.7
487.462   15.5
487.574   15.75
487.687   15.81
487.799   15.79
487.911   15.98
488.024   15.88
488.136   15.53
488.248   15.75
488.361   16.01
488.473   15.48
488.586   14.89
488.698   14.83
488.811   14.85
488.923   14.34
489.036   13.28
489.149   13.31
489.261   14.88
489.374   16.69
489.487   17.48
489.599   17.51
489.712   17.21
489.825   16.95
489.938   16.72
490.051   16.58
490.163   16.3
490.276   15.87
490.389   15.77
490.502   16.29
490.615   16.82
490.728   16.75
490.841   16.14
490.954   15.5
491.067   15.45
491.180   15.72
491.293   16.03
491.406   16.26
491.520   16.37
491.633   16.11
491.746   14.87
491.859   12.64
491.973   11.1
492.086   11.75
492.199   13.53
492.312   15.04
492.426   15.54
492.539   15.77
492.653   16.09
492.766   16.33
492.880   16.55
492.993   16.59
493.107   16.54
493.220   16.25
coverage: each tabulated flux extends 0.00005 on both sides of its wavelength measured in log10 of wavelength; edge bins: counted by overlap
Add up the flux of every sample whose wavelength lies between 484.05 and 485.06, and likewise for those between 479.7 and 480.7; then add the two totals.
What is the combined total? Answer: 296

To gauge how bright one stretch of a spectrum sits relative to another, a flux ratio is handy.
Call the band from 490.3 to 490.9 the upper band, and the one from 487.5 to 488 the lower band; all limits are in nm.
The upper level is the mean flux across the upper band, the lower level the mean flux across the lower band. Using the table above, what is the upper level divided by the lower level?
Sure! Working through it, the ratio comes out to 1.03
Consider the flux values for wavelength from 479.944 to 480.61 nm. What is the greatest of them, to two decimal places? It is 17.10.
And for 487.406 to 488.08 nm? 15.98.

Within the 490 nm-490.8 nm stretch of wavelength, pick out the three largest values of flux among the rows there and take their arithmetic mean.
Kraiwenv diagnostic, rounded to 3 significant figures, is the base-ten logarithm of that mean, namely 1.22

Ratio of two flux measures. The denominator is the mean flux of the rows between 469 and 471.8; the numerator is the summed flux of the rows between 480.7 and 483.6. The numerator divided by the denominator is 27.3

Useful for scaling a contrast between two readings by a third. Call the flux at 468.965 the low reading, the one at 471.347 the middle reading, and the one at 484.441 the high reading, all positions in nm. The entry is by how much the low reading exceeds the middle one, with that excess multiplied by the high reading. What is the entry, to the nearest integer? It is 11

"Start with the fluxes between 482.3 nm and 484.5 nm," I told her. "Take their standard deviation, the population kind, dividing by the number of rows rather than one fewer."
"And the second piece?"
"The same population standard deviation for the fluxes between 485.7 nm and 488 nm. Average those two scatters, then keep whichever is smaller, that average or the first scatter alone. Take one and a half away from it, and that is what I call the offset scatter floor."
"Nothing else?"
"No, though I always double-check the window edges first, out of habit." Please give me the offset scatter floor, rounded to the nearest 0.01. -1.23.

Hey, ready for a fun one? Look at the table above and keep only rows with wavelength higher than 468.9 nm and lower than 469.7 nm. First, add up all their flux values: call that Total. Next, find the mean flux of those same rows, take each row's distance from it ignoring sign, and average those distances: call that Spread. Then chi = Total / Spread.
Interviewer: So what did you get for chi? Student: 524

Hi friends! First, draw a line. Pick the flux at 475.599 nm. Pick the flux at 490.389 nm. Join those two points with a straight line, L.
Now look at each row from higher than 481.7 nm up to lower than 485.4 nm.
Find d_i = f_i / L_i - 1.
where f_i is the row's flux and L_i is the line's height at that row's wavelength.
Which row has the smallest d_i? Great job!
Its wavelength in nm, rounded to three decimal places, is 483.215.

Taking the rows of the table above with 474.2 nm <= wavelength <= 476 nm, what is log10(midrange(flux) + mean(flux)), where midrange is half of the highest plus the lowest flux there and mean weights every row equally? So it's 1.52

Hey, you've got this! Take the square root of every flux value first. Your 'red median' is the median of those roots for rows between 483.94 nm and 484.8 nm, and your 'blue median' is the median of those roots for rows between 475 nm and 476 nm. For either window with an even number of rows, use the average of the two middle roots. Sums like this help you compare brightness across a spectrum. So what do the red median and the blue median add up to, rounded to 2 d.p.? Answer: 8.02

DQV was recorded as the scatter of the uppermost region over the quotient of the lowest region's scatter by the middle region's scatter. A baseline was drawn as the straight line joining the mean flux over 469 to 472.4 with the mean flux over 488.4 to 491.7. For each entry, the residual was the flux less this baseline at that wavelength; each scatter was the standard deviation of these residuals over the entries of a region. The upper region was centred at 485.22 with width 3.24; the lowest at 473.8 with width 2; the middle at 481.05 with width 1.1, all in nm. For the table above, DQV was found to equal 0.1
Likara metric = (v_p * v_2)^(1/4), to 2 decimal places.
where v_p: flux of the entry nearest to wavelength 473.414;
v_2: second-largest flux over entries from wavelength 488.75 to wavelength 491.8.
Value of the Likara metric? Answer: 4.08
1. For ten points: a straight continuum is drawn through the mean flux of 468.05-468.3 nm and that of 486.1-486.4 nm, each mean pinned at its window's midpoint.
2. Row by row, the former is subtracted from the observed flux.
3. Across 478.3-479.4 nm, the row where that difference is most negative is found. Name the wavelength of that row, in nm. 478.675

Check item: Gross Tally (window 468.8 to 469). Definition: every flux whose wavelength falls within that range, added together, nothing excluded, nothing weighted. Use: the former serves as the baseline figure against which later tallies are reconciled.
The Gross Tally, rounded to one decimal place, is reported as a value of 32.5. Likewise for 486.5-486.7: 31.8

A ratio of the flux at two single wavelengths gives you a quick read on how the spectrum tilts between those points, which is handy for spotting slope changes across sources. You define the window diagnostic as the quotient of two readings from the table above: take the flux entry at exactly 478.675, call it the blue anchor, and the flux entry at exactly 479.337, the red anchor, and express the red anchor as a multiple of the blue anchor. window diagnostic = 1.09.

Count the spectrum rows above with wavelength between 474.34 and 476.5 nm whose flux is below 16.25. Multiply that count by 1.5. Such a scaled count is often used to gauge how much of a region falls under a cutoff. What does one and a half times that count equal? 16.5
